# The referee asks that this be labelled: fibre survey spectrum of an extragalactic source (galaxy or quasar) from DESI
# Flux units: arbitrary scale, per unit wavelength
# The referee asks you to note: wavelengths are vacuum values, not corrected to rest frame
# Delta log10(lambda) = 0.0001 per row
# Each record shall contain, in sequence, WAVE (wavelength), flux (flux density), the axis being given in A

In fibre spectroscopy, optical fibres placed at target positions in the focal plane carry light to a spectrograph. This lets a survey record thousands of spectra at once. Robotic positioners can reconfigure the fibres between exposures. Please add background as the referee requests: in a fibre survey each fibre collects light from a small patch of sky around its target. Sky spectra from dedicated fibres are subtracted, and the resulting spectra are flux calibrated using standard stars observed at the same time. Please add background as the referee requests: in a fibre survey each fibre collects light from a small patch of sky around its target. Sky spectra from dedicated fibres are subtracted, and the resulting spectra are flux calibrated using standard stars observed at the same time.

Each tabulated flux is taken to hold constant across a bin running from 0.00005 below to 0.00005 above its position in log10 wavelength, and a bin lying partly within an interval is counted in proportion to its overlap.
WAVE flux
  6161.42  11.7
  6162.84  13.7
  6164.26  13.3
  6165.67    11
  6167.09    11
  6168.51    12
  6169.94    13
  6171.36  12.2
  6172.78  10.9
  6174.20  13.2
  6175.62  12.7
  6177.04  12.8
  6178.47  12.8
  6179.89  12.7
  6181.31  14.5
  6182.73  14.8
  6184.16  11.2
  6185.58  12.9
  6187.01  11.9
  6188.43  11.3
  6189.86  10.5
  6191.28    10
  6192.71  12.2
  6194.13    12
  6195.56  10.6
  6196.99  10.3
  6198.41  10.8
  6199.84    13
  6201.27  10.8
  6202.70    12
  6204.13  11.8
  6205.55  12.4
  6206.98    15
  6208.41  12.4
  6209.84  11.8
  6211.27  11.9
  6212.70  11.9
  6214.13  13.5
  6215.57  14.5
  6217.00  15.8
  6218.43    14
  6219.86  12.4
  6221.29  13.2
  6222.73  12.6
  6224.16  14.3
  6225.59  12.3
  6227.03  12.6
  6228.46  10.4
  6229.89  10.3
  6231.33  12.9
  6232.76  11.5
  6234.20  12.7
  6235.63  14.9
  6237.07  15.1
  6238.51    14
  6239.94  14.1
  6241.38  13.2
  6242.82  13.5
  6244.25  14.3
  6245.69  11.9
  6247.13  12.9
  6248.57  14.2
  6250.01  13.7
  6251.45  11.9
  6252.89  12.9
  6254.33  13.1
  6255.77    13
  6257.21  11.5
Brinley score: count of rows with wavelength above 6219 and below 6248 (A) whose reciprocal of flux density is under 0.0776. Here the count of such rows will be 11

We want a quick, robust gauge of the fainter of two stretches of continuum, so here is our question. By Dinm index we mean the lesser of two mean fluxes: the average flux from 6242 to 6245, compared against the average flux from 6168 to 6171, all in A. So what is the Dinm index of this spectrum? 12.5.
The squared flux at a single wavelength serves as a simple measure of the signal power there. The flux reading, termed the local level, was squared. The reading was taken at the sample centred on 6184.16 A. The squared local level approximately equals 125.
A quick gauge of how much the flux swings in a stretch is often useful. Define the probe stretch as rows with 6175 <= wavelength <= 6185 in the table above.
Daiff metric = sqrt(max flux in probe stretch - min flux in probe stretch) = 1.9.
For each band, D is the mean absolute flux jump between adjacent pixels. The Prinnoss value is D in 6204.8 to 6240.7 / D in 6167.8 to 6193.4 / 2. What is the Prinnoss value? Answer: 0.57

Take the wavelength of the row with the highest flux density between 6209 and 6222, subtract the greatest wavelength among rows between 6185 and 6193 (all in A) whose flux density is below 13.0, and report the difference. 24.3 A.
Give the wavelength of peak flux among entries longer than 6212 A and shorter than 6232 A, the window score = 6217.00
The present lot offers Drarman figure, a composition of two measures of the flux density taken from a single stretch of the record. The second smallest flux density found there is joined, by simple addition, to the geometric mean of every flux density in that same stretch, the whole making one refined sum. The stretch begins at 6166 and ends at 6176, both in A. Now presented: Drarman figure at 23.1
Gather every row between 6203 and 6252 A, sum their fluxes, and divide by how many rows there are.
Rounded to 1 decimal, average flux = 13.1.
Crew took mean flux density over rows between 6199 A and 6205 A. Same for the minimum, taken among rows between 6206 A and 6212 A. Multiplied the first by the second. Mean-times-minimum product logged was 140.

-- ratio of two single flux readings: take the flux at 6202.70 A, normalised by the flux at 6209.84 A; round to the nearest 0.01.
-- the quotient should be 1.02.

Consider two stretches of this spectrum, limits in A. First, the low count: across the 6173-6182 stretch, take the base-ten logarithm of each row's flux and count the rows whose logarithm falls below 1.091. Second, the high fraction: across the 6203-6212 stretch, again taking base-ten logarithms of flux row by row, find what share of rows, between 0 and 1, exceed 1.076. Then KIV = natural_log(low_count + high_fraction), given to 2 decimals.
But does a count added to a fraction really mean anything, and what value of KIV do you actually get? -0.69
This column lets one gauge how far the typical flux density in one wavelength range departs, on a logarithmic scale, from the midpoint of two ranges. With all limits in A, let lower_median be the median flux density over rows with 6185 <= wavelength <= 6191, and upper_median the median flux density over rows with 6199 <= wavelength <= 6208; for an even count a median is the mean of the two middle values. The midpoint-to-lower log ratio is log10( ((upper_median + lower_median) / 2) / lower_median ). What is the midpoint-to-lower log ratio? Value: 0.011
